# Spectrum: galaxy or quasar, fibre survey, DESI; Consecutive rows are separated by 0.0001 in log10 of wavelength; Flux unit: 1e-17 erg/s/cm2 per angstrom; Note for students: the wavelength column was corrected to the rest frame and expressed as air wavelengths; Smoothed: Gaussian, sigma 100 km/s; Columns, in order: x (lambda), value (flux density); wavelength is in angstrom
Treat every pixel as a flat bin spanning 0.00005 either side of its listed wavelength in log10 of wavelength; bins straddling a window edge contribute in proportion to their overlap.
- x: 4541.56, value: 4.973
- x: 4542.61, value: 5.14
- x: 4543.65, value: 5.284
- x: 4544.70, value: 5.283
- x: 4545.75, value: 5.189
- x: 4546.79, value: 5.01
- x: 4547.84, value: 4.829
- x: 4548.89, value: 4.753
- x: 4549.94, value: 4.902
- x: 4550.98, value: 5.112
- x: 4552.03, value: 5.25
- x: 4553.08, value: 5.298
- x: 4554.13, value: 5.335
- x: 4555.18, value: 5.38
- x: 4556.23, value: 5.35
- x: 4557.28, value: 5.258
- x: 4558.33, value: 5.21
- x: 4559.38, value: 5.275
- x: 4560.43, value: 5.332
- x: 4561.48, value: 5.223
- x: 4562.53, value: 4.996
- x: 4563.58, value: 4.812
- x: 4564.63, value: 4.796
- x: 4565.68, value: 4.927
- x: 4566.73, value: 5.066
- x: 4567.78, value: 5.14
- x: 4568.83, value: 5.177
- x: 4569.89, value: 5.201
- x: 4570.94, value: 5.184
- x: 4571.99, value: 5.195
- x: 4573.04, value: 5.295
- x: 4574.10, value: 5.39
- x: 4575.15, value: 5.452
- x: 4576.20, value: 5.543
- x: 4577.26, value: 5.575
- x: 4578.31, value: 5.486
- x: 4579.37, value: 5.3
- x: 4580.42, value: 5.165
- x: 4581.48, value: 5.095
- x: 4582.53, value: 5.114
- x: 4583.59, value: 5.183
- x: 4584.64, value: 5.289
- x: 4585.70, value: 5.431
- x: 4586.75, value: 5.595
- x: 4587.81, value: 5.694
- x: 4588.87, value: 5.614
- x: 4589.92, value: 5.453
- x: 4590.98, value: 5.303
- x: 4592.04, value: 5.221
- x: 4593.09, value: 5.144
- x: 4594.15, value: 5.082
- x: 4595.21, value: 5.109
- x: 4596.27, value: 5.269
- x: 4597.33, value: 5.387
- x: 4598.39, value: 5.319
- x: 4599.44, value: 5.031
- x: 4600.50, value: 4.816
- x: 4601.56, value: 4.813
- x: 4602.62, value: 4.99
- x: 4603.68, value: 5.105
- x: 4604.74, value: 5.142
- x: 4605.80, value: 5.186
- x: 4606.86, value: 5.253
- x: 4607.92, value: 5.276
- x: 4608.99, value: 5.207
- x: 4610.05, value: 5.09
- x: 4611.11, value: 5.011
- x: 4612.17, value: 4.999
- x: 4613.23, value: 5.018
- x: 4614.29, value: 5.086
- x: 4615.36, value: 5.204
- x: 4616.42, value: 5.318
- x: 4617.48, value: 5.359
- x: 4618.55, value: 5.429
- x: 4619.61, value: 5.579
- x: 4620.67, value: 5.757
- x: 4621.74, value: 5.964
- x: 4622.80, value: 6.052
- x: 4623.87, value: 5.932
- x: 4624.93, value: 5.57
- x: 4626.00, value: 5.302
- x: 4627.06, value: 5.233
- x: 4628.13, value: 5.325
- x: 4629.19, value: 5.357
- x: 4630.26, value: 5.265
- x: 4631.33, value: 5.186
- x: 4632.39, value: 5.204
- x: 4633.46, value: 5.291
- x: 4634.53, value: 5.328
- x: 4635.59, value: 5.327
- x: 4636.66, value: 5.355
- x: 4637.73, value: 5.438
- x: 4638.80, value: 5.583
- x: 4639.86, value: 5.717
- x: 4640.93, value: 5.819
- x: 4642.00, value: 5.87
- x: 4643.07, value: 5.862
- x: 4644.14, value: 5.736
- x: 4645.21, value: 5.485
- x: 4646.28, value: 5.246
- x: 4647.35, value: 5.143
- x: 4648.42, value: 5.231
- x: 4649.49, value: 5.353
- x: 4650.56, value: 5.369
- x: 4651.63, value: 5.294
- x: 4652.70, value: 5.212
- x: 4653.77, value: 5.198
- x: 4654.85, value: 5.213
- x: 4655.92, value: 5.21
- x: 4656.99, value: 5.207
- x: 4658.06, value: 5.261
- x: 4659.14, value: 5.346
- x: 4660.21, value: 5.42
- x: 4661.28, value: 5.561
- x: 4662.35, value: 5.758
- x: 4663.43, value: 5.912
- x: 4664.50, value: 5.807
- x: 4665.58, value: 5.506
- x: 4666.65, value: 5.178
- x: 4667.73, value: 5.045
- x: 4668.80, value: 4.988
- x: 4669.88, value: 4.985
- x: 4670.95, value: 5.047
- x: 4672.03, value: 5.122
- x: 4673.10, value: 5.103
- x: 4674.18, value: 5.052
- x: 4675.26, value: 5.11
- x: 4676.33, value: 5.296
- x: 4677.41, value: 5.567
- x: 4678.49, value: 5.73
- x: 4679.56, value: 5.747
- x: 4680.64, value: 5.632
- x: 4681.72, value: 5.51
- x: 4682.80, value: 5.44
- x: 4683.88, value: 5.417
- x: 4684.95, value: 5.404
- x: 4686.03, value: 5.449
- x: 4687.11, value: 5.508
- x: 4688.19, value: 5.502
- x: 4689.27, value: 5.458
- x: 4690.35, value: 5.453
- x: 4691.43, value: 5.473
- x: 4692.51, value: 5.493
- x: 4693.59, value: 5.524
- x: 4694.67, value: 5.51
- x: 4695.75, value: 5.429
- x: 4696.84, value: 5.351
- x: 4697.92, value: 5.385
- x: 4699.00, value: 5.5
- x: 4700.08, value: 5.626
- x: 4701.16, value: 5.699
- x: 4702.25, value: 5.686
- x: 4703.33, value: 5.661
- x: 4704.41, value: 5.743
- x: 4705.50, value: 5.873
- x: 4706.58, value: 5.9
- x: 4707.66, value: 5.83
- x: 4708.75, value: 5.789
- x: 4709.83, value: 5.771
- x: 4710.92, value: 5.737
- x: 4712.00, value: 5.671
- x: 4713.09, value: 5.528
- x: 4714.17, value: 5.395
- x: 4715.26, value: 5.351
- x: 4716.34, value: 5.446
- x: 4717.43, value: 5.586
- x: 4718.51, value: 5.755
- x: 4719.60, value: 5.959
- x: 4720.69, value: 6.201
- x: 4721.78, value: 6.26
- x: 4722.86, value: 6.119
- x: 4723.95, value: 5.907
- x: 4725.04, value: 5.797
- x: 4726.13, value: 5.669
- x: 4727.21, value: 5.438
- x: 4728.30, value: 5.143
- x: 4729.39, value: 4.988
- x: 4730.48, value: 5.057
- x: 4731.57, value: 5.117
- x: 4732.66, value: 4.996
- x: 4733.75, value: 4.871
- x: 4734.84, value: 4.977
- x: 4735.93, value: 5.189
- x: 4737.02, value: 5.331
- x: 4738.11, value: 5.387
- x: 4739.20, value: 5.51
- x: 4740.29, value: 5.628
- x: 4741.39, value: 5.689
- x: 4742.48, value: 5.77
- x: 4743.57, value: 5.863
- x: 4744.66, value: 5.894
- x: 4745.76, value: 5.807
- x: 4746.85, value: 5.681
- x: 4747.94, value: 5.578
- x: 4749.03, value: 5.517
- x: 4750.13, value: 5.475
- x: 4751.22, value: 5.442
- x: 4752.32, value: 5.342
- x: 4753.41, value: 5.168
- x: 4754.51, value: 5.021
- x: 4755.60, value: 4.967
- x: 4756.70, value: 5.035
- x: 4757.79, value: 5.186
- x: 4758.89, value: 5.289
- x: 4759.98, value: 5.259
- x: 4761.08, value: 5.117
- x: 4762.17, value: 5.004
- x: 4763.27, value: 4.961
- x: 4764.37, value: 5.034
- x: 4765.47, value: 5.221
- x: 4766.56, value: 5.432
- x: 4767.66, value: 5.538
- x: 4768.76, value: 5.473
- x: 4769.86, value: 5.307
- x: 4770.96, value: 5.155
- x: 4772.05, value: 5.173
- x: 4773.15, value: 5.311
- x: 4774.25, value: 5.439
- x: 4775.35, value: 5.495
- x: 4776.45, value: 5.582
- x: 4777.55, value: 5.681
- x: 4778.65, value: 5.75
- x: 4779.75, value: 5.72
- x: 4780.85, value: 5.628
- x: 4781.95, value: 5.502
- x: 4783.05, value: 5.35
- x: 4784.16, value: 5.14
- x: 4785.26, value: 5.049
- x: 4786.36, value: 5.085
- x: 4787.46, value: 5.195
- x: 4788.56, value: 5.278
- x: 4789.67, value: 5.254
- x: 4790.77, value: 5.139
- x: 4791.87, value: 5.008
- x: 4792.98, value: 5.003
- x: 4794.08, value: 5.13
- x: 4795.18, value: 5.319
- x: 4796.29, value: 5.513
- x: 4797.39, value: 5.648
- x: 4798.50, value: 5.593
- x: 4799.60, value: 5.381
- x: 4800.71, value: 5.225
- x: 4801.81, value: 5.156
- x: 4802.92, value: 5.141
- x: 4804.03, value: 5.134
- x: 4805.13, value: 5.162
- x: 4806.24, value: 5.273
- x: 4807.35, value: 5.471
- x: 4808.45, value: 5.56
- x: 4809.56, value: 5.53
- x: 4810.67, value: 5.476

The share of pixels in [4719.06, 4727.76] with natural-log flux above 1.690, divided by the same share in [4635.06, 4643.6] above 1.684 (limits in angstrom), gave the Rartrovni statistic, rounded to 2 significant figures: 1.3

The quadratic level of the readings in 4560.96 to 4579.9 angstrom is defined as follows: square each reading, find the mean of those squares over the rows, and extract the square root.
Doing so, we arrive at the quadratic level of 5.21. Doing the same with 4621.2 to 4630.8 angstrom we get 5.56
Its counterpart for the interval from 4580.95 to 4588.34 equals 5.35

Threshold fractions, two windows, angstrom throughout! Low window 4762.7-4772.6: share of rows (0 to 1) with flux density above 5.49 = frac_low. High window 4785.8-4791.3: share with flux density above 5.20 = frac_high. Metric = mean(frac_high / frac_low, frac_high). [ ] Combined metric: 2.0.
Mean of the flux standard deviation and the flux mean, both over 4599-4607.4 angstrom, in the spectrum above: 2.60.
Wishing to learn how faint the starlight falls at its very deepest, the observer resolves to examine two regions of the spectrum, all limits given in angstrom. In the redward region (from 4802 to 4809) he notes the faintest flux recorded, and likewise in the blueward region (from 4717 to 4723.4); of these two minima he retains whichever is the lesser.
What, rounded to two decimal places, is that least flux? 5.13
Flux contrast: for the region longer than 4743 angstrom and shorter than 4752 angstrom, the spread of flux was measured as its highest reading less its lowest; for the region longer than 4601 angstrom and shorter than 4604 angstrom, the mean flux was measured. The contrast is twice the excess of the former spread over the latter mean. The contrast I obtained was -9.0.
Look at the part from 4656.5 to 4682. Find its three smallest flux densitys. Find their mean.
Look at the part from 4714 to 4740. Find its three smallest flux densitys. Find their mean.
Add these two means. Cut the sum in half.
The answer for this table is 4.98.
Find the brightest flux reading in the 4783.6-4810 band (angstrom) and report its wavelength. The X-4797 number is 4797.39 angstrom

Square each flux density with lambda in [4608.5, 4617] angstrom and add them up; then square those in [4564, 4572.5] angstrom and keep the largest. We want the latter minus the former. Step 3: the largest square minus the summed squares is -182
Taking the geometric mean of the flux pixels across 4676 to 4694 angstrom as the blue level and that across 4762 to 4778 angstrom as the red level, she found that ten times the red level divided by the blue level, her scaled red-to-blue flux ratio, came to 9.7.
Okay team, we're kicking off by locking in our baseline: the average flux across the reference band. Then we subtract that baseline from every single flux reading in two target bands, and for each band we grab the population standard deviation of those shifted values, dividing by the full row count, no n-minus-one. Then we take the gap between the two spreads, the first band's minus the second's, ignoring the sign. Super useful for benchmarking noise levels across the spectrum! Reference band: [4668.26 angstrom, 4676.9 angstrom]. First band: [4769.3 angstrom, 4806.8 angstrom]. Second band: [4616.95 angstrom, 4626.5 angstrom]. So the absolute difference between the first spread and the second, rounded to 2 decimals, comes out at 0.05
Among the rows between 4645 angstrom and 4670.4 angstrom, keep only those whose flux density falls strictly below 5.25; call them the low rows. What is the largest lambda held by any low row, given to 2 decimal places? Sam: 4669.88 angstrom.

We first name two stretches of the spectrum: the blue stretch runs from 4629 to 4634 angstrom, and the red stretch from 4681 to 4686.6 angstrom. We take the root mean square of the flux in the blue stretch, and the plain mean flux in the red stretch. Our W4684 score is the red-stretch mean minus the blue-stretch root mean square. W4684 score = 0.2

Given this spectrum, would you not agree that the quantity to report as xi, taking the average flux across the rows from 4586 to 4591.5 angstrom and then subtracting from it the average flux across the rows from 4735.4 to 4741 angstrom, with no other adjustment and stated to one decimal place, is 0.1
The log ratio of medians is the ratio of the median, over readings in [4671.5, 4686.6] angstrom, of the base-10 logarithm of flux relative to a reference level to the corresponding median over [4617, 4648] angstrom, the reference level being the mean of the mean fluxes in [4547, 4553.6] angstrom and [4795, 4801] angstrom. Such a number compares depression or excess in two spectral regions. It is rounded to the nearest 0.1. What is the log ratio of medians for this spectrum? 1.0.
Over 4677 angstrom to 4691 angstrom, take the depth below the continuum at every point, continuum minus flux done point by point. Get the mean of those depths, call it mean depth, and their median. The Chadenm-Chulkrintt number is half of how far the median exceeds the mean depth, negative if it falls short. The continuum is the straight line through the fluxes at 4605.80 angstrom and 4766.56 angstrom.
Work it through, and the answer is 0.01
